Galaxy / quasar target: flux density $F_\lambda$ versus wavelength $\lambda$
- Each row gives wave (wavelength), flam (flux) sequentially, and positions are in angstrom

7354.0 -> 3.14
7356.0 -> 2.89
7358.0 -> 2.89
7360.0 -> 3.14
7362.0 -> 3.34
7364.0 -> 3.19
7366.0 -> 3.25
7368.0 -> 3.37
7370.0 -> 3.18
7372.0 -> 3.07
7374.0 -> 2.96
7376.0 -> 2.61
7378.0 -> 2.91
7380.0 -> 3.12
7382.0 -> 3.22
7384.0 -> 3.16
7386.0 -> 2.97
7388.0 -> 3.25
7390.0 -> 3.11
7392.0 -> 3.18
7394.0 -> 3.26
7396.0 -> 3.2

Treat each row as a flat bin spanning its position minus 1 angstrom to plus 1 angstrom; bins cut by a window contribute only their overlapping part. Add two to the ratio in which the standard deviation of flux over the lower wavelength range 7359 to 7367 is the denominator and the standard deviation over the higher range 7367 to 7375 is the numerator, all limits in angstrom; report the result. 4.03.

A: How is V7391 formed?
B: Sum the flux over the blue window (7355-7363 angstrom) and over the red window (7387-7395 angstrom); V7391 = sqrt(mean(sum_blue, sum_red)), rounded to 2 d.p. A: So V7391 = 3.54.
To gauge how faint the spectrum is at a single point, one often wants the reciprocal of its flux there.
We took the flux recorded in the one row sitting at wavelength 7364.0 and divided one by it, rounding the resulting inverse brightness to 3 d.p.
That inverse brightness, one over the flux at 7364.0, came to 0.313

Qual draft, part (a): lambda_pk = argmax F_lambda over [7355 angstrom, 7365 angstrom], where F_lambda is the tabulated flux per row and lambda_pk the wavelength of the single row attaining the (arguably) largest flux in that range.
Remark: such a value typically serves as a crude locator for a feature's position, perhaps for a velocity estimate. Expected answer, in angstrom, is 7362.0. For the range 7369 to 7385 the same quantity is 7382.0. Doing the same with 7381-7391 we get 7388.0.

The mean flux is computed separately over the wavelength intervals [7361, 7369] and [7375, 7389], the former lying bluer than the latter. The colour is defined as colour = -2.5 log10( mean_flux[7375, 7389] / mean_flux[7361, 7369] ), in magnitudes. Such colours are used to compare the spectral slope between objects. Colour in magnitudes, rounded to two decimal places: 0.09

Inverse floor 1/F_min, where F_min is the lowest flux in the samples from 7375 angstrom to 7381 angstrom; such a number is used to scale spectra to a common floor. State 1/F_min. 0.383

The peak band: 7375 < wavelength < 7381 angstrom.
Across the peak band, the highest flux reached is 3.12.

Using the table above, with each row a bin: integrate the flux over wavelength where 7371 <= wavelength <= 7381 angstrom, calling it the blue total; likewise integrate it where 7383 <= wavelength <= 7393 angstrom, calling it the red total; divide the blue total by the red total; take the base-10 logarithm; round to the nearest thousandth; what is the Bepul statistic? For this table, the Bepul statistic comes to -0.029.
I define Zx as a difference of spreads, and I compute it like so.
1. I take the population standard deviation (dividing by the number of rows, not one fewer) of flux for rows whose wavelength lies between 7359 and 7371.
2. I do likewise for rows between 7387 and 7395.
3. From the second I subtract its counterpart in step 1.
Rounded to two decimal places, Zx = -0.02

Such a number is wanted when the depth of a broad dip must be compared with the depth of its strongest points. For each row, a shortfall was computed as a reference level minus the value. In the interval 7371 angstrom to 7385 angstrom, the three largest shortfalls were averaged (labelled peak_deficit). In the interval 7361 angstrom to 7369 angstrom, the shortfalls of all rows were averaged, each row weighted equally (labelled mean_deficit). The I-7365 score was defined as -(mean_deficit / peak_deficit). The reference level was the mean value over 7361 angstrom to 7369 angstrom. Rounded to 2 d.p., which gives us 0.00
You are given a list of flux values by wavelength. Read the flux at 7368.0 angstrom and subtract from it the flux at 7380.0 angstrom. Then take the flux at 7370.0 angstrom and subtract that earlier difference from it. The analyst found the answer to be 2.93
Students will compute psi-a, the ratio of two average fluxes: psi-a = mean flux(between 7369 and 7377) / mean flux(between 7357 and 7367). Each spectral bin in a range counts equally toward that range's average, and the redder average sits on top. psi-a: 0.93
